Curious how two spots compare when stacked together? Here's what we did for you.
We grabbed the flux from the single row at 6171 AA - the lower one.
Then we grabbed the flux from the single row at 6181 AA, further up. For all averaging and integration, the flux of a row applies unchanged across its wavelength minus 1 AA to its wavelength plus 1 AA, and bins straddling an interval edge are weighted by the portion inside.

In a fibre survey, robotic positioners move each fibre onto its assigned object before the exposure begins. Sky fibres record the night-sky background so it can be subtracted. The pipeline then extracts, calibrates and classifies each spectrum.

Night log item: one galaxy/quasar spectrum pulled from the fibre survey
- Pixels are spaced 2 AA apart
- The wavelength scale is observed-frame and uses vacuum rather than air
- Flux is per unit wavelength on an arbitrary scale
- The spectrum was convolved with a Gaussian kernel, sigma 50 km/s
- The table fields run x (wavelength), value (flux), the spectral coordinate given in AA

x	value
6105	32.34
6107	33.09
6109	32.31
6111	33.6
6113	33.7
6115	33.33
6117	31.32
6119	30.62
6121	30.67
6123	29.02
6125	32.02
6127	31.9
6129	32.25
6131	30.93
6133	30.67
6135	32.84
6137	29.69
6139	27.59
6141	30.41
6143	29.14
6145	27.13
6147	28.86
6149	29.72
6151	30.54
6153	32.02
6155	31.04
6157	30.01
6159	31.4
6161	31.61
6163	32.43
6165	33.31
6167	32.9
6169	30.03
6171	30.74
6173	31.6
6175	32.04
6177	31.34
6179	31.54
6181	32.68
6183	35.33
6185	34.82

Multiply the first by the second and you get 1005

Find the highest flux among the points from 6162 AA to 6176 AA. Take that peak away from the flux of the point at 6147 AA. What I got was -4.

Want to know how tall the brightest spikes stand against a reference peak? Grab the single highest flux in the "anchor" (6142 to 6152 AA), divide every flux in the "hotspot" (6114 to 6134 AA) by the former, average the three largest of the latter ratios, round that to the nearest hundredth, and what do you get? 1.07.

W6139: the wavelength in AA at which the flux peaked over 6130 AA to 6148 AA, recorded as 6135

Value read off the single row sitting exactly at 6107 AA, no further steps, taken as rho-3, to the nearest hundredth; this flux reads 33.09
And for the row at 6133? 30.67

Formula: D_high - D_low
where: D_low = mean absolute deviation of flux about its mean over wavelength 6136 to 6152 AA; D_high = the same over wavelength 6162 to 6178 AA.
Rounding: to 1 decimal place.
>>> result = -0.1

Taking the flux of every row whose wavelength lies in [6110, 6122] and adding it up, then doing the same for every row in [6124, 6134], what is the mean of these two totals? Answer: 176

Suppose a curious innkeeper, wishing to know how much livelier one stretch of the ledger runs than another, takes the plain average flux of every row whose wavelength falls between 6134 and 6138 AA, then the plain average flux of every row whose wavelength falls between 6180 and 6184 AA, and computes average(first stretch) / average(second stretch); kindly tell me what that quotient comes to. 0.92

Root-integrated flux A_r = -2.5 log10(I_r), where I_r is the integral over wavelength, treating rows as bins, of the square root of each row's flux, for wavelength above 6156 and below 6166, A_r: -4.38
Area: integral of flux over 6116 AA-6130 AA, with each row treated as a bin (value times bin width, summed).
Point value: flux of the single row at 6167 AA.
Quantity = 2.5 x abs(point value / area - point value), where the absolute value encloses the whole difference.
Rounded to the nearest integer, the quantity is 82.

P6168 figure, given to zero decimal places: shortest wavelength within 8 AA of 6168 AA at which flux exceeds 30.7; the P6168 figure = 6161 AA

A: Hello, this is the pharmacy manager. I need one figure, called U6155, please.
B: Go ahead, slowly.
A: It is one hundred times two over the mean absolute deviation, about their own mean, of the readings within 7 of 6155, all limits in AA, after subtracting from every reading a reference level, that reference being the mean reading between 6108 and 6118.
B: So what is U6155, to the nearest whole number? 286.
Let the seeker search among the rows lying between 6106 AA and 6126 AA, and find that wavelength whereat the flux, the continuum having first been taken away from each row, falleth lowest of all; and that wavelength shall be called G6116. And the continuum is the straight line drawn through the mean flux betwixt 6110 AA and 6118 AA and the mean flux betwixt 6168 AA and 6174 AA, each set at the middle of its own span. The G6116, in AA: 6123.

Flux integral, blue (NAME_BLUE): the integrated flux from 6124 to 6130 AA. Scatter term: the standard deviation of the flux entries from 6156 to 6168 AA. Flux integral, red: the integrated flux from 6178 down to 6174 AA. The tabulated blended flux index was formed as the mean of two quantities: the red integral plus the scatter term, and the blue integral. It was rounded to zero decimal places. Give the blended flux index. 160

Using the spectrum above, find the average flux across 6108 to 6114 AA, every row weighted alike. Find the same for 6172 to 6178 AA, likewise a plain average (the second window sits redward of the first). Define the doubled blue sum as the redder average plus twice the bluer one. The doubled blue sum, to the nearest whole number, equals 98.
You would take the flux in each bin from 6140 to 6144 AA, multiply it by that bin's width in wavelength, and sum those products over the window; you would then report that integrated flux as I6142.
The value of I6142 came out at 119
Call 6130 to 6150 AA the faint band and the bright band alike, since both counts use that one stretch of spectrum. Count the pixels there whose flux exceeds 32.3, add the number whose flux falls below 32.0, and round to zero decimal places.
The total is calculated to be 10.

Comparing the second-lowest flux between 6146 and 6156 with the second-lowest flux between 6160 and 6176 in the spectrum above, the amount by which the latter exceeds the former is 1.0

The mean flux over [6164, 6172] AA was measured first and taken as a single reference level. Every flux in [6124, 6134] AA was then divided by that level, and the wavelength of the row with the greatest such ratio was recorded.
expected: 6129 AA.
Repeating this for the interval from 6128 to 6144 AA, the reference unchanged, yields 6135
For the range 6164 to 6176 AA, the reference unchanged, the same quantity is 6165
